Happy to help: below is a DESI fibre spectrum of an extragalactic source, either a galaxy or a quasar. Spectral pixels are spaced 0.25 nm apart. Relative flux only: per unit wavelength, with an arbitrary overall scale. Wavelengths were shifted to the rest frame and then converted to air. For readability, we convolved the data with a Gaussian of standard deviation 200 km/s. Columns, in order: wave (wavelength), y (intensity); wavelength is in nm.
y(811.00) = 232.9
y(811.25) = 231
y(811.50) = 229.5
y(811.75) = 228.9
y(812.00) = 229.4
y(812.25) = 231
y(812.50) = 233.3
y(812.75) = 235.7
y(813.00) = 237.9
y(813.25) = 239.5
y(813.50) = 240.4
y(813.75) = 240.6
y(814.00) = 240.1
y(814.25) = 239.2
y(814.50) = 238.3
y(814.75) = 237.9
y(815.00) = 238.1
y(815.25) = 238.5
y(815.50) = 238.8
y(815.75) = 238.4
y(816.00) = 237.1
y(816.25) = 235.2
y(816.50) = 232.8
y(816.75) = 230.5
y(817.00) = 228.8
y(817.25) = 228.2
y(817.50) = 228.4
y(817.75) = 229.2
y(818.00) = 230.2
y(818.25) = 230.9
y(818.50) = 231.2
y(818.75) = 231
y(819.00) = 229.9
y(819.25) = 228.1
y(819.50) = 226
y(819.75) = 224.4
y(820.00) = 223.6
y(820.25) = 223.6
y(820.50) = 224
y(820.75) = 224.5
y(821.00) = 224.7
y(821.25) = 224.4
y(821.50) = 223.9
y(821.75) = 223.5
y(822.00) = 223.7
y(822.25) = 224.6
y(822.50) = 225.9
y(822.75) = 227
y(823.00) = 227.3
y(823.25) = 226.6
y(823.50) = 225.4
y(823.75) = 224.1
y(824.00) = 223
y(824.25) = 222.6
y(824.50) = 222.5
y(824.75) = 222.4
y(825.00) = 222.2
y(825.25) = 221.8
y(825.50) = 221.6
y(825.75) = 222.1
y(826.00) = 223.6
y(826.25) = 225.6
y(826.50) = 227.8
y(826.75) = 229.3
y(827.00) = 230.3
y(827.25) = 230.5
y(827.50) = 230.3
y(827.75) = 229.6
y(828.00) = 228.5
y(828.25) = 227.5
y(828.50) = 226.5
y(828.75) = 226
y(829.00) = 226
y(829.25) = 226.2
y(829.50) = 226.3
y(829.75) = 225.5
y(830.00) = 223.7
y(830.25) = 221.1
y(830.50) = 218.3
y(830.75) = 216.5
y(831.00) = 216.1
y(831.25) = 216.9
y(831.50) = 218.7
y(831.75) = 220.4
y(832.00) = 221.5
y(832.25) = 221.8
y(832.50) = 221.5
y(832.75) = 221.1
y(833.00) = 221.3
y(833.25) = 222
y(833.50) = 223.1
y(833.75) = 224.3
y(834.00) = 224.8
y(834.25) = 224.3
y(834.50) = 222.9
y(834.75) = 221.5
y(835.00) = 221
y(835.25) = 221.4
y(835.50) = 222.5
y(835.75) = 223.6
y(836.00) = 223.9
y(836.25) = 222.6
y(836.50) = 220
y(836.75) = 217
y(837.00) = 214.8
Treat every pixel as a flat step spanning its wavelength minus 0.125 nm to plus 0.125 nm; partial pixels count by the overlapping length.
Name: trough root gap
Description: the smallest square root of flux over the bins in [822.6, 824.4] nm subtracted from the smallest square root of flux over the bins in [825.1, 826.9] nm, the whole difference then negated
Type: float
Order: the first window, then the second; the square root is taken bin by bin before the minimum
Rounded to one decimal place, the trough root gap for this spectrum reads 0.0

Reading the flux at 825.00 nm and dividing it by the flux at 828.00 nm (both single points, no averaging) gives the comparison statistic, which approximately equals 0.97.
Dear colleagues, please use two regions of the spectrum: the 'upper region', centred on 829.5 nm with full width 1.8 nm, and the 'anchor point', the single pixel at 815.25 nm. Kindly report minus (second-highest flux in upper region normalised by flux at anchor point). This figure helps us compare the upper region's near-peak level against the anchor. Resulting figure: -0.95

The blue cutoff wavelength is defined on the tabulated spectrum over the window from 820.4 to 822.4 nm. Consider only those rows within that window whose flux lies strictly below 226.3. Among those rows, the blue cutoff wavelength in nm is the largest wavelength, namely 822.25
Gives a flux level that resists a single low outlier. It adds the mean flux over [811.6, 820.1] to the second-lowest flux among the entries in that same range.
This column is 458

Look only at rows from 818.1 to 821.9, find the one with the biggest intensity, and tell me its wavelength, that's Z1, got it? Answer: 818.50 nm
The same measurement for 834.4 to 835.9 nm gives 835.75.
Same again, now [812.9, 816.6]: 813.75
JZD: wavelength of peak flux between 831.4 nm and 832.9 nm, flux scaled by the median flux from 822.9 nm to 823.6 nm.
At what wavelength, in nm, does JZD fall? 832.25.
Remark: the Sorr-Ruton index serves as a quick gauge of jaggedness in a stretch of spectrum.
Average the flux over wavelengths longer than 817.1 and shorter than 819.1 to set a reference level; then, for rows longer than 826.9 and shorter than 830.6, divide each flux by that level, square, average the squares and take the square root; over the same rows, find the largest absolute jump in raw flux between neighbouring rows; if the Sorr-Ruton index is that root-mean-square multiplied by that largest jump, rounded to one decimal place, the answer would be 2.8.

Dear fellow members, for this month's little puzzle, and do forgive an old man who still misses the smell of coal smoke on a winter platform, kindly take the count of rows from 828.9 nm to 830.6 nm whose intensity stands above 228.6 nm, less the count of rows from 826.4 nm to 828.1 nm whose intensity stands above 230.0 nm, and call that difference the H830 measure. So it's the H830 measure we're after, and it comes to -3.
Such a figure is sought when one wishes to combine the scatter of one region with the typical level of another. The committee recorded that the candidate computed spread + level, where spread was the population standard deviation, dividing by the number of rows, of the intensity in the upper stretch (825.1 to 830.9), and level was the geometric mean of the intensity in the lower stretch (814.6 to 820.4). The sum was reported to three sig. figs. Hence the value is 235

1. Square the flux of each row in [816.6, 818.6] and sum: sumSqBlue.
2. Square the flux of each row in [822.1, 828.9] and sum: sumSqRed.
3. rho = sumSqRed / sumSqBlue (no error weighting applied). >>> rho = 3.3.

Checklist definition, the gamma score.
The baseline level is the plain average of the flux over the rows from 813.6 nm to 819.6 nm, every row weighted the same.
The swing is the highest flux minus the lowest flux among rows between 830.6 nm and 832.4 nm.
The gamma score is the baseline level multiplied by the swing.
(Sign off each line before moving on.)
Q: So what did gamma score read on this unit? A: 1332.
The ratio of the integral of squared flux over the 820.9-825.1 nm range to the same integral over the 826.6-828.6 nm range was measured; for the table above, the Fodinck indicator 2.0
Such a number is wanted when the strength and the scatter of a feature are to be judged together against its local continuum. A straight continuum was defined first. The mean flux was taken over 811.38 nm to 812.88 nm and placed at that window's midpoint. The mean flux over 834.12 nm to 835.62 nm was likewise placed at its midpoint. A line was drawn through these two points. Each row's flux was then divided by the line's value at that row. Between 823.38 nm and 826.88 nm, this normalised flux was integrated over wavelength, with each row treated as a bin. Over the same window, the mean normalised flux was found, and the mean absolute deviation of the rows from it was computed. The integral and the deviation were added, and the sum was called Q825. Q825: 3.47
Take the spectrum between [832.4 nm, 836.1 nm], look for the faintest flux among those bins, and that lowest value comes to 221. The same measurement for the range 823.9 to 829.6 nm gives 221.6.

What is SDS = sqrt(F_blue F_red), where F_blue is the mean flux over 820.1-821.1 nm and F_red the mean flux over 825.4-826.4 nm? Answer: 224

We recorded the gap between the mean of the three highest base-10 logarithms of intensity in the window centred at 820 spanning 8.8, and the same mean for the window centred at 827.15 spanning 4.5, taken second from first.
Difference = 0.012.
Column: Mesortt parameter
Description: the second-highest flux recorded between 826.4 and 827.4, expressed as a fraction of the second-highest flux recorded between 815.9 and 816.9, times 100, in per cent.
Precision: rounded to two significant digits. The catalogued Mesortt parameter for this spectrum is 98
